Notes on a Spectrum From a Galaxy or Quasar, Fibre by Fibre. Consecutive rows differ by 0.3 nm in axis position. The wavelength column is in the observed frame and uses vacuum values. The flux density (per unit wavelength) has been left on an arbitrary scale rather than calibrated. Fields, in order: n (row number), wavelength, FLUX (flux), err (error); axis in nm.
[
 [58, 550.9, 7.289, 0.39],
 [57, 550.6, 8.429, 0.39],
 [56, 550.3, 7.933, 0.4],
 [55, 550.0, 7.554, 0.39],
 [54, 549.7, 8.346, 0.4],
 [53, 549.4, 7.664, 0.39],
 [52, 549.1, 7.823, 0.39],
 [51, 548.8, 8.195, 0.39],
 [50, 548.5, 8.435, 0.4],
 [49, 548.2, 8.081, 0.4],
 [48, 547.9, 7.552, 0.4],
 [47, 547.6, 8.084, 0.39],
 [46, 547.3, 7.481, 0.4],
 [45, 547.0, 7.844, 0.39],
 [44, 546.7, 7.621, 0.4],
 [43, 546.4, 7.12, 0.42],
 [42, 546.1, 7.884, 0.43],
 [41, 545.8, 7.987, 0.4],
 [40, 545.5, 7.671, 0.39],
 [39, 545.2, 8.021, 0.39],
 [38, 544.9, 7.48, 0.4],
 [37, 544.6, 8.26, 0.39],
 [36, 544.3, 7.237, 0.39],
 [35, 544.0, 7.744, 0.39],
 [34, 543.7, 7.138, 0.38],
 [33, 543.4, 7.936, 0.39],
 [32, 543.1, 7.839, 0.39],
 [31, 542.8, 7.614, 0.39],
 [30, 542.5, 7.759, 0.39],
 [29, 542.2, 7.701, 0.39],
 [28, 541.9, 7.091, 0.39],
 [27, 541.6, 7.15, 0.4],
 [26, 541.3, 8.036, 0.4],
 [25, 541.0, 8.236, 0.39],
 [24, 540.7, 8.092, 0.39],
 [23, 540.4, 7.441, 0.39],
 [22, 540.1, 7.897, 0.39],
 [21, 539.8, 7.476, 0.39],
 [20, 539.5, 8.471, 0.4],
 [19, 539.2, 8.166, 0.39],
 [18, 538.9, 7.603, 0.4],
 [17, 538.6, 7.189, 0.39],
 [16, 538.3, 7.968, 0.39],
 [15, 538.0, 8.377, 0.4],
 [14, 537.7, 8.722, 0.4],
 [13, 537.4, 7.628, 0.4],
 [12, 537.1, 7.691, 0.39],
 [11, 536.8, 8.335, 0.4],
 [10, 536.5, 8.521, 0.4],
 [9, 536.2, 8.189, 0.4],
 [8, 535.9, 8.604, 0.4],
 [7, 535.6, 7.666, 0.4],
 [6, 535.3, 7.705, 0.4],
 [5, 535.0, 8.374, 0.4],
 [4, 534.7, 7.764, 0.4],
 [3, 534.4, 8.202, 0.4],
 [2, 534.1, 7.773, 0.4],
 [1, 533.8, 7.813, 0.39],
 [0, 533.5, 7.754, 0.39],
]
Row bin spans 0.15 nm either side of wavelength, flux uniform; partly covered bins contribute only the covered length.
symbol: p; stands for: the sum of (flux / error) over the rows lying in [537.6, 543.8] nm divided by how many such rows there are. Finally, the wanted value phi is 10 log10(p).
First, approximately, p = 19.9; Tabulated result 13.0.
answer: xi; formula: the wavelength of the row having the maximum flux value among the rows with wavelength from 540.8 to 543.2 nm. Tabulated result 541.0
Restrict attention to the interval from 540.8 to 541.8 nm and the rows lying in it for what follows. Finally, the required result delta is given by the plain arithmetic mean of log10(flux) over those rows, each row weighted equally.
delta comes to 0.892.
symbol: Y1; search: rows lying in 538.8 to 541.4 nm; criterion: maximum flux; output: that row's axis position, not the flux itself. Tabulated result 539.5 nm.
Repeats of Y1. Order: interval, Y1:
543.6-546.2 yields 544.6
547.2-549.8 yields 548.5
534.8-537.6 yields 535.9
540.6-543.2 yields 541.0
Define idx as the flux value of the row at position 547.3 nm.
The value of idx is 7.481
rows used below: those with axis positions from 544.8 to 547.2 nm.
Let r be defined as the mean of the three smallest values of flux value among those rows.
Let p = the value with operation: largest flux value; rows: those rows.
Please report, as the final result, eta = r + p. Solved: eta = 15.4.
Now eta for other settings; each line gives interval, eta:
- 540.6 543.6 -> 15.5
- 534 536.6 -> 16.3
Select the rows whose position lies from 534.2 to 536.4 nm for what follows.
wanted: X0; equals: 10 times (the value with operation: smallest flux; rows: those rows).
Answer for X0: 77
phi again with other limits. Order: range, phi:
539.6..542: 12.9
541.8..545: 12.9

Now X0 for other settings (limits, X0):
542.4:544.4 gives 71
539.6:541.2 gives 74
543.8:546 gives 72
